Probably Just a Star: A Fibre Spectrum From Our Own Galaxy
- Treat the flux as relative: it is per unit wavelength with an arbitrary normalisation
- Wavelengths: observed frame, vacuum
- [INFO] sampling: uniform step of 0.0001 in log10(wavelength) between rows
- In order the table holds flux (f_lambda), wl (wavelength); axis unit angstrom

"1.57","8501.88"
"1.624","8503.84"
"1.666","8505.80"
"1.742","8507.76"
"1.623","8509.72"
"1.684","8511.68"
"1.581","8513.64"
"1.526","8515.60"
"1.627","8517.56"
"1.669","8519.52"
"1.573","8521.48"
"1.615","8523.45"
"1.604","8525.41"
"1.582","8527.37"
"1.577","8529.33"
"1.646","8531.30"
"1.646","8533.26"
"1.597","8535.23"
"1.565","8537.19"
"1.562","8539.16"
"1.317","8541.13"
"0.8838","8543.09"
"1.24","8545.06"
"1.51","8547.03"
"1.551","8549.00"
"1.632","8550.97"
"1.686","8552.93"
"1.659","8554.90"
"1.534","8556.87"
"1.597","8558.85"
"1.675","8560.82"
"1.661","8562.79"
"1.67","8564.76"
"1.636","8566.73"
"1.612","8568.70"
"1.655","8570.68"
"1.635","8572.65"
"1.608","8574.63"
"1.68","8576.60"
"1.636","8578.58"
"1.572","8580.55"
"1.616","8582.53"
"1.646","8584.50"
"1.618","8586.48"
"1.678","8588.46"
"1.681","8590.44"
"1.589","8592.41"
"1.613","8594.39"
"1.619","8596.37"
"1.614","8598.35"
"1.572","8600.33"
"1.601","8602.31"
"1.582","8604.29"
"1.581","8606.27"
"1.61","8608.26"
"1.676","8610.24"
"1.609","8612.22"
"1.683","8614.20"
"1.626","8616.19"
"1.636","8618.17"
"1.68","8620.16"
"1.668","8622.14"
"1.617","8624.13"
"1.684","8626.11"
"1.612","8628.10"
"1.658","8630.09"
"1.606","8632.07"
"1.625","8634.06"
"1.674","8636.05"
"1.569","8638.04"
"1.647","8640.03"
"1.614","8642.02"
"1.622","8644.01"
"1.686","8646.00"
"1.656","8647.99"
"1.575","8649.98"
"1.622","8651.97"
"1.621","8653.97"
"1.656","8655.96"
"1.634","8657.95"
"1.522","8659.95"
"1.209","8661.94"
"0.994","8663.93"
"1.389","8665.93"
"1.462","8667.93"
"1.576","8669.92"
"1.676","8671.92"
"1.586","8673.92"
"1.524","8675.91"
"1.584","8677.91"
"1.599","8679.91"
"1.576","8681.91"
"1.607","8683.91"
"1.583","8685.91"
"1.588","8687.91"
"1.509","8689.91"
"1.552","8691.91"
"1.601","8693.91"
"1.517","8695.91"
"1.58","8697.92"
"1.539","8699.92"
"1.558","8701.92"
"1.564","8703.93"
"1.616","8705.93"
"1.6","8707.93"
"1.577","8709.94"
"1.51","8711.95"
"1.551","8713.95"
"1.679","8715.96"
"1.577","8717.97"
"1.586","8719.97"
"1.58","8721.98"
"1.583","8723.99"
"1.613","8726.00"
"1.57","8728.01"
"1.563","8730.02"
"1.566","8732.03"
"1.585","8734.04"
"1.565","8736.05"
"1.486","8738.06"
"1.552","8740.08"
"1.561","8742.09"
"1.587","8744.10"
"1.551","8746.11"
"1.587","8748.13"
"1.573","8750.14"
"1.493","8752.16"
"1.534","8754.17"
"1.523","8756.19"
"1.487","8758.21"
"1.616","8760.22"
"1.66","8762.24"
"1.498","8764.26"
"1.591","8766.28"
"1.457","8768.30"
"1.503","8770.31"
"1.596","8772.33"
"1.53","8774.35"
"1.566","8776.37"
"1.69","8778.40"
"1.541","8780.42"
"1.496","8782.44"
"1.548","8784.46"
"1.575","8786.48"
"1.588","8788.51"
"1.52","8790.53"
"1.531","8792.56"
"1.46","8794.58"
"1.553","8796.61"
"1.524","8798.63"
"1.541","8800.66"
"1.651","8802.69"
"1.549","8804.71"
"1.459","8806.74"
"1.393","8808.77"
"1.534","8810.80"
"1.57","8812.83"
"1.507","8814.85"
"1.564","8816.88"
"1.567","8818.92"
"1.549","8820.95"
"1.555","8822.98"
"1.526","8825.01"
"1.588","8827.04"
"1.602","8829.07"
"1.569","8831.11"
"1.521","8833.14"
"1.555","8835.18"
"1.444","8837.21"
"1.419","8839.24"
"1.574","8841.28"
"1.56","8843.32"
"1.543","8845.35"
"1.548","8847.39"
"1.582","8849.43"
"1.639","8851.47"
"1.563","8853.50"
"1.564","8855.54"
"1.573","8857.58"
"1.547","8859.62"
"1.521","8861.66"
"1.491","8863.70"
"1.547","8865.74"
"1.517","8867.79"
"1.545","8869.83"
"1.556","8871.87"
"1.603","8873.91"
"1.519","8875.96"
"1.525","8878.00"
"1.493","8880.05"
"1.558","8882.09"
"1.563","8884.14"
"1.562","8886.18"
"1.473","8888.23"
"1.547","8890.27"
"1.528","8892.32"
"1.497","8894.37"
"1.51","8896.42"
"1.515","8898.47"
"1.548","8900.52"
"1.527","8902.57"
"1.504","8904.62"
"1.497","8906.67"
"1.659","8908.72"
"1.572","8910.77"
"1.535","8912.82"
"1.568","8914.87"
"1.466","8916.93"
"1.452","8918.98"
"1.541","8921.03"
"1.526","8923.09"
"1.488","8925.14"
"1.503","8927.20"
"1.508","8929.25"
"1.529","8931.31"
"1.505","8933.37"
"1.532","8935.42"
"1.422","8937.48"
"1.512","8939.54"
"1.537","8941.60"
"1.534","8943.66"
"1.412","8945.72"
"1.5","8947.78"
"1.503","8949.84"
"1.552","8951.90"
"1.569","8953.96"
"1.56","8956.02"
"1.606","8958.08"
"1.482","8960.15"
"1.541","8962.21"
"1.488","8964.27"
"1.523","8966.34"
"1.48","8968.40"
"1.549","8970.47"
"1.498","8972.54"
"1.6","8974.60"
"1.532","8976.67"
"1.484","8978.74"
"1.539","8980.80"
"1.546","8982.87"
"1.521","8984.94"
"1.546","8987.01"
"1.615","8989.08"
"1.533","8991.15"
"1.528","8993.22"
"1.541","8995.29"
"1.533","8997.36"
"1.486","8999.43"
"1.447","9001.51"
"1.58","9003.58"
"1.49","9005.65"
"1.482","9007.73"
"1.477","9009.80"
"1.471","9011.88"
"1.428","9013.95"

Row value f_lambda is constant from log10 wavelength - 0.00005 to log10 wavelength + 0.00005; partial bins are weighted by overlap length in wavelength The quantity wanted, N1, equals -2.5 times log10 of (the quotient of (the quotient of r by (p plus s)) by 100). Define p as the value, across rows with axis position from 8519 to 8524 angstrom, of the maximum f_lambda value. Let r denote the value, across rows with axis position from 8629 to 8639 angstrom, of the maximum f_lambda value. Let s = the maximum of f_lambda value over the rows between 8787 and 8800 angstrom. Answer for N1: 5.72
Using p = 1.669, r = 1.674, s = 1.588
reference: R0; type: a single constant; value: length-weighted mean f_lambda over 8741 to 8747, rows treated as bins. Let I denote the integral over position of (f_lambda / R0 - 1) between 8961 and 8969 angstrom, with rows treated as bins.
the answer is -0.31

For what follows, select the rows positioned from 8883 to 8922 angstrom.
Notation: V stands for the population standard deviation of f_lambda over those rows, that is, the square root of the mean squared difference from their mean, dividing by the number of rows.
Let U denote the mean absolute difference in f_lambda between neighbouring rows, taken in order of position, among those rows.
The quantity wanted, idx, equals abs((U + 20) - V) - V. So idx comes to 20.0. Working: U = 0.047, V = 0.046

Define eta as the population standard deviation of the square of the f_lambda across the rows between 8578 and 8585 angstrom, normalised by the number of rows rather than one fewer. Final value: 0.091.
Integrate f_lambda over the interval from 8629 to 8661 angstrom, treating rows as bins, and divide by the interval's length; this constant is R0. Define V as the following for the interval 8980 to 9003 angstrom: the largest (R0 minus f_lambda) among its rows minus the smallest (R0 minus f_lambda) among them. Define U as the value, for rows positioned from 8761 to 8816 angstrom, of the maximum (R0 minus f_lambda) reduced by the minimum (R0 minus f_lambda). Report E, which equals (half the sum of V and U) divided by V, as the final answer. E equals 1.4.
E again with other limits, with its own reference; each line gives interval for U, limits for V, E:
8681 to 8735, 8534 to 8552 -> 0.6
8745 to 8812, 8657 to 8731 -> 0.7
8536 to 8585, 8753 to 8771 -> 2.5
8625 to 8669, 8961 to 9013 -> 2.6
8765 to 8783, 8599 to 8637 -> 1.5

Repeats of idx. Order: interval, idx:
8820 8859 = 19.9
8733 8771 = 20.0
